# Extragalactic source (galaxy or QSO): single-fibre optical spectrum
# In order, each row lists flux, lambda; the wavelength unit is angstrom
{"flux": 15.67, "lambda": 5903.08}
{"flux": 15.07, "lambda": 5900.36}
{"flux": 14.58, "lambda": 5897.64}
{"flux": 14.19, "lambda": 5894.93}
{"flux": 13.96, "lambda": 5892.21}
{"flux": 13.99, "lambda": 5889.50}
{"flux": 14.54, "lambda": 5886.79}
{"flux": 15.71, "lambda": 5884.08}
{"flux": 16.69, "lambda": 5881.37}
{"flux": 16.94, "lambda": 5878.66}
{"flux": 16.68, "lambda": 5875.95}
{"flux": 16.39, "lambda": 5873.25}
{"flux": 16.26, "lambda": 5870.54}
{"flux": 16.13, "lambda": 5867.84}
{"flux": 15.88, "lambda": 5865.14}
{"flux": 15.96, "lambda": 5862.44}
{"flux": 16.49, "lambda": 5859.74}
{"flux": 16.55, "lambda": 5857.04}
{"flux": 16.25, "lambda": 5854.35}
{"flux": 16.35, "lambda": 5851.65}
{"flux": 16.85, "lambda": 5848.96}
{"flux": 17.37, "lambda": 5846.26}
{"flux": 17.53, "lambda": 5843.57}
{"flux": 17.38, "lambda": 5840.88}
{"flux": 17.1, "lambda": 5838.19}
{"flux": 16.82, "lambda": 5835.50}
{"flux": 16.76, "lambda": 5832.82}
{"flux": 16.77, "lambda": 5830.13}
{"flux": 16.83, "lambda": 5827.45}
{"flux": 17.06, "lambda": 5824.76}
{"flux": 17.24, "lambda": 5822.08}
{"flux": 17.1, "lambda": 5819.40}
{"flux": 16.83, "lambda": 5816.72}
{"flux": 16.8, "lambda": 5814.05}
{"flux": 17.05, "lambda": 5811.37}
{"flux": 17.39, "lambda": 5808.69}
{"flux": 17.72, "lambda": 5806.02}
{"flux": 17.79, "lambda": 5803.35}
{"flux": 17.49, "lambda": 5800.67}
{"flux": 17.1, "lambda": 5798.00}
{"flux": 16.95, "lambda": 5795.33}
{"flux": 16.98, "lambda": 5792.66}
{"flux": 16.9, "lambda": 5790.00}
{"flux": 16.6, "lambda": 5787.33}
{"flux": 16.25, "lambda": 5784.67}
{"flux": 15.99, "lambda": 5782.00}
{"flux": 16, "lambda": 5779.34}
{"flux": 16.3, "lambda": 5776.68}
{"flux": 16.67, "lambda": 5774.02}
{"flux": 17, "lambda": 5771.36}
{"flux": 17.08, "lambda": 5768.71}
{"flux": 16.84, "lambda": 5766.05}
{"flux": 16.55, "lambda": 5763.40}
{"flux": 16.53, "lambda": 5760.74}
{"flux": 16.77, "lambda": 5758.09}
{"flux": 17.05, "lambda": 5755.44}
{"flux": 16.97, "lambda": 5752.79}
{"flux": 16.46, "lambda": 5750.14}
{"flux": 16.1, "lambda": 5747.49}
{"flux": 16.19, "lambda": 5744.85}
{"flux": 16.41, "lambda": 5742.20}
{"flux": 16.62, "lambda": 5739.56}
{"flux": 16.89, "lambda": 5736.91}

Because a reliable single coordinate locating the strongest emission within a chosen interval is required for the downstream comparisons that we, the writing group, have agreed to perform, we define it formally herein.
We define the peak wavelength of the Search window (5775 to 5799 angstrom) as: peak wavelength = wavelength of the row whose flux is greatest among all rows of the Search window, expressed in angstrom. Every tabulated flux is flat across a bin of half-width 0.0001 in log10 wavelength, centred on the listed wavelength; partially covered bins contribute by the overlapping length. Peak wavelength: 5798.00 angstrom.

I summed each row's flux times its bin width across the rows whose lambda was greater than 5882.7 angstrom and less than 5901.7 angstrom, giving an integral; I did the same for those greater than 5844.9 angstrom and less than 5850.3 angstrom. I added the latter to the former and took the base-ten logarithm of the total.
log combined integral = 2.57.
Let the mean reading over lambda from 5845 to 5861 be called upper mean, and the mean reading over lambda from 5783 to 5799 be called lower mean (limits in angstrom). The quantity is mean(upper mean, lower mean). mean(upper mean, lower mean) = 16.7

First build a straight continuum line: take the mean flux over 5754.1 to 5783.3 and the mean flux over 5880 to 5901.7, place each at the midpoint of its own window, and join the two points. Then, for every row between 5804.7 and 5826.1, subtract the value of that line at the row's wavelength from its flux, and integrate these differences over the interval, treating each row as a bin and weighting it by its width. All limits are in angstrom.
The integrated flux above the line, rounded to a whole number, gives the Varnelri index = 26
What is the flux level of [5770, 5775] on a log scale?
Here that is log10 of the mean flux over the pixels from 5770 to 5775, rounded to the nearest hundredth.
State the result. 1.23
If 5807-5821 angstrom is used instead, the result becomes 1.23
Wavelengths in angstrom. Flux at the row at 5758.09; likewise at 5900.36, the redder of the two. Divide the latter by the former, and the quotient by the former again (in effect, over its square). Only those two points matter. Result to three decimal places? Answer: 0.054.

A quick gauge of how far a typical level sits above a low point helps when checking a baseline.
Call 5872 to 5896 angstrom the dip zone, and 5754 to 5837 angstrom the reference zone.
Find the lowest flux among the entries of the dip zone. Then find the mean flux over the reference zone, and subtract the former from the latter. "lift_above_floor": 2.92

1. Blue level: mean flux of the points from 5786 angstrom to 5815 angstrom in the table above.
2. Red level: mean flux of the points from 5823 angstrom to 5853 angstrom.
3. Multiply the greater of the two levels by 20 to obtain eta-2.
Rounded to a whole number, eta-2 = 343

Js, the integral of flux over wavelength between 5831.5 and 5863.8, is 542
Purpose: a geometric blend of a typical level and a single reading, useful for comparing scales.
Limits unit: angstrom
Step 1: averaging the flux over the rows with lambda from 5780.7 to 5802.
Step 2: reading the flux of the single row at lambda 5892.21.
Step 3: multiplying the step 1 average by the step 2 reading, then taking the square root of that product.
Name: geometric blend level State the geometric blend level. 15.3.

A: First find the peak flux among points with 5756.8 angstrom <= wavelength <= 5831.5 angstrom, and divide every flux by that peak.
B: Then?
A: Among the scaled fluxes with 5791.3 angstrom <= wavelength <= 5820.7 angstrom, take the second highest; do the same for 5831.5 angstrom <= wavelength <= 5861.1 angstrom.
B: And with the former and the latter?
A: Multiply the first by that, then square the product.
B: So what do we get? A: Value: 0.95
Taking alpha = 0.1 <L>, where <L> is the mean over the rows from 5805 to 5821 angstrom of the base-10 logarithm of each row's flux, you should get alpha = 0.1234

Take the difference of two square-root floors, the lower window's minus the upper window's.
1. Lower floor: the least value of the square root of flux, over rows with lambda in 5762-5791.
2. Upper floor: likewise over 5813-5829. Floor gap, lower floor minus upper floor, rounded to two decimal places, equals -0.10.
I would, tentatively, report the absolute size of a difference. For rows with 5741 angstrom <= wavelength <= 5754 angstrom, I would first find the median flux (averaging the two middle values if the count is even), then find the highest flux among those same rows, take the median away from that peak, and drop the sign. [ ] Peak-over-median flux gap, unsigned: 0.56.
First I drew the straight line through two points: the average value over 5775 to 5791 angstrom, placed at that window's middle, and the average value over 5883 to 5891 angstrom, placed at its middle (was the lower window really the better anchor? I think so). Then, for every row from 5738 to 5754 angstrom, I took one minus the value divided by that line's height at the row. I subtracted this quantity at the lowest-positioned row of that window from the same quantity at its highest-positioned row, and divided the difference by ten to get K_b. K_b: -0.003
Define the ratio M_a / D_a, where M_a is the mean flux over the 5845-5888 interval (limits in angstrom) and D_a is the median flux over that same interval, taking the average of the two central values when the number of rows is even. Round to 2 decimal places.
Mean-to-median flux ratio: 1.00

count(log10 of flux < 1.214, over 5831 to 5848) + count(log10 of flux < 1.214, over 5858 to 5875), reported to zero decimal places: 4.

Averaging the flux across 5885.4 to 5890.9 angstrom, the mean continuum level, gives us 14.3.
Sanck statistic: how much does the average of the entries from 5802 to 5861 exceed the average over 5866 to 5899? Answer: 1.5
